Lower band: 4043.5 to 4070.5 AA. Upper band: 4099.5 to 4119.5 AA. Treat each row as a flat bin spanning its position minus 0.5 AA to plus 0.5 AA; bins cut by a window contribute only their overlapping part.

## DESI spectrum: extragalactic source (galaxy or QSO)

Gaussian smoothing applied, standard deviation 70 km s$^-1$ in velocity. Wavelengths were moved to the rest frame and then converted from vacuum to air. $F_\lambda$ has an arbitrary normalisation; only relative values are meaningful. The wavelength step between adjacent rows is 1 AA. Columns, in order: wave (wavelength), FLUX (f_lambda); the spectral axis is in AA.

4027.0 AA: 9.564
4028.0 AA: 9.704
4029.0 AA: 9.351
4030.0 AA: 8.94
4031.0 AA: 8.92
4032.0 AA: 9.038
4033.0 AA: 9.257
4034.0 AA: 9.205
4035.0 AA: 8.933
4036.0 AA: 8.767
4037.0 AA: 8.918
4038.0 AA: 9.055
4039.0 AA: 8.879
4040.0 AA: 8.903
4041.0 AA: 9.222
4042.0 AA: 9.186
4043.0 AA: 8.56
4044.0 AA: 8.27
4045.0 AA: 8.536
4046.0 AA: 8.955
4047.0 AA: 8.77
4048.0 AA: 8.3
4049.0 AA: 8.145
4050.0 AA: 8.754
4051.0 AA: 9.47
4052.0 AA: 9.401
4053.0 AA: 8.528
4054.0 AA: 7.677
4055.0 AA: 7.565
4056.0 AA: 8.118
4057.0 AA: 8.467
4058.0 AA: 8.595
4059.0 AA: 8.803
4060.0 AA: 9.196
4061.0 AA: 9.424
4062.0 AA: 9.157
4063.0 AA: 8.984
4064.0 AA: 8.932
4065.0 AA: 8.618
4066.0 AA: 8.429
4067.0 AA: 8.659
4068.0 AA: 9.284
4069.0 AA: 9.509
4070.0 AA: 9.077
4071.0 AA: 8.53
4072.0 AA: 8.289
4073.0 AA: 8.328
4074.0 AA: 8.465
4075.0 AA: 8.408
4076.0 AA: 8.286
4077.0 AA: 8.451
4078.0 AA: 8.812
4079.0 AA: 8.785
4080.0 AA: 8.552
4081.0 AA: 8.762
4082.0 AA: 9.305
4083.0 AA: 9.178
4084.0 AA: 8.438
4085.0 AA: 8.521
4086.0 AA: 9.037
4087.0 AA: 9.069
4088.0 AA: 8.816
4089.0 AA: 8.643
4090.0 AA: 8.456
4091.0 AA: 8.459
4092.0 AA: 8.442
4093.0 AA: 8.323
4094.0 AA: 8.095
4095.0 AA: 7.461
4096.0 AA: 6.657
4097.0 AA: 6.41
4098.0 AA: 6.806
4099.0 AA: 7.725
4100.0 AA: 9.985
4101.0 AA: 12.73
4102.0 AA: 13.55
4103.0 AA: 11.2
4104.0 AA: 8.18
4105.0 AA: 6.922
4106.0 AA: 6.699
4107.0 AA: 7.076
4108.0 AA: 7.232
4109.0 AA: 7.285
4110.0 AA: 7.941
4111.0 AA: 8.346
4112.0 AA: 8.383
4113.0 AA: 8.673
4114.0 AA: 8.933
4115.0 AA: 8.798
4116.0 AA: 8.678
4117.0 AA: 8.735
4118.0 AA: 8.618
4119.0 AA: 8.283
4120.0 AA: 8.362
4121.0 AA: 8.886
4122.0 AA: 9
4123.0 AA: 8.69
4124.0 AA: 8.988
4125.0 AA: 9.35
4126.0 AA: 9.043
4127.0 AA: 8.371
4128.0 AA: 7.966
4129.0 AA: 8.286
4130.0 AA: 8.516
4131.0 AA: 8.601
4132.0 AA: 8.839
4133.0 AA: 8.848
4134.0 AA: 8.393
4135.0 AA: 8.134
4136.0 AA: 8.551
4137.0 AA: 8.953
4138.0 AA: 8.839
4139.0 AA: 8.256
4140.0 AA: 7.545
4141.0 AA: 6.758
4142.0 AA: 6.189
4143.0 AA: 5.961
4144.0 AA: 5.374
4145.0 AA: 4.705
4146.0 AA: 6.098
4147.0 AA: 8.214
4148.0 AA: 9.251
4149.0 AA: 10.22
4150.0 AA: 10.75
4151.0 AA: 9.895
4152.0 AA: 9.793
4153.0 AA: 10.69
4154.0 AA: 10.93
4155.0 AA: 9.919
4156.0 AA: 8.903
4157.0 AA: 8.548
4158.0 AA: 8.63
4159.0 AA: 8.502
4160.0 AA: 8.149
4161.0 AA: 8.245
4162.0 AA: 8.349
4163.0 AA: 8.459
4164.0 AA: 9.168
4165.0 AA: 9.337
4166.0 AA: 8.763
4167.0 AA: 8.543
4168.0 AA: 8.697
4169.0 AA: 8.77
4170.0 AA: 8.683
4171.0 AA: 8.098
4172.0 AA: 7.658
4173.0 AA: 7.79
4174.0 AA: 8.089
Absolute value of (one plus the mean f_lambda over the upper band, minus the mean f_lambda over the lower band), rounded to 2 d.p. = 1.09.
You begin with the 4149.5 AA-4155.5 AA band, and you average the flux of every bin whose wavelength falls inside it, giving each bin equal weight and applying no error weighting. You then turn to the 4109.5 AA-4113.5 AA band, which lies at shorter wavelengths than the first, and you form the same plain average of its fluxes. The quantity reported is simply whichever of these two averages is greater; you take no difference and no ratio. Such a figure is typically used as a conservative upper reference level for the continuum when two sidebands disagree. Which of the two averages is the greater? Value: 10.3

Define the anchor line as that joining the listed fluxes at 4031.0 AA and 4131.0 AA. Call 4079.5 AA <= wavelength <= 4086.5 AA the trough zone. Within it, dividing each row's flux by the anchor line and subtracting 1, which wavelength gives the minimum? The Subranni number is 4084.0 AA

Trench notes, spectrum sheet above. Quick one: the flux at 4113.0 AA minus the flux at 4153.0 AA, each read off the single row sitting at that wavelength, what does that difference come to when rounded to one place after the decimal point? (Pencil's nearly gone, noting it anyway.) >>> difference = -2.0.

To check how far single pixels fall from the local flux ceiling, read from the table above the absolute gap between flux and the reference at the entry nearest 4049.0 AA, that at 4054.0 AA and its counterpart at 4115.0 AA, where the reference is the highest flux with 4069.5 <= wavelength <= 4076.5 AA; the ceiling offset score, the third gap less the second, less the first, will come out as -2.1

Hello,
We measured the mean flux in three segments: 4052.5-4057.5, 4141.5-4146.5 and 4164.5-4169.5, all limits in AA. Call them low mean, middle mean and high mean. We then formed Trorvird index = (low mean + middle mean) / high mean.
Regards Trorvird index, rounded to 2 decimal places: 1.56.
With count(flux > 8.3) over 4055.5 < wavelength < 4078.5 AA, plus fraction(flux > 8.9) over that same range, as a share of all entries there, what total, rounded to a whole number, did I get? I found 20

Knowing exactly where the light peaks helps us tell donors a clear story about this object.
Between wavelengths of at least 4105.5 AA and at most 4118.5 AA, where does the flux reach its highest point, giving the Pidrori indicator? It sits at 4114.0 AA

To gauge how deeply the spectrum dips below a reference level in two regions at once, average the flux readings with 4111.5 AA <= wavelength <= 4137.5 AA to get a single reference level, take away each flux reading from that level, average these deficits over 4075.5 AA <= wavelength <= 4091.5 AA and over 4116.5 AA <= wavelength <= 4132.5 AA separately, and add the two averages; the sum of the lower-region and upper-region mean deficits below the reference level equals -0.1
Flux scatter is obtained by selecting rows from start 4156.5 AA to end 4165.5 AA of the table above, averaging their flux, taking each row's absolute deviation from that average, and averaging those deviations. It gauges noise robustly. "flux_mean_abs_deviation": 0.30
